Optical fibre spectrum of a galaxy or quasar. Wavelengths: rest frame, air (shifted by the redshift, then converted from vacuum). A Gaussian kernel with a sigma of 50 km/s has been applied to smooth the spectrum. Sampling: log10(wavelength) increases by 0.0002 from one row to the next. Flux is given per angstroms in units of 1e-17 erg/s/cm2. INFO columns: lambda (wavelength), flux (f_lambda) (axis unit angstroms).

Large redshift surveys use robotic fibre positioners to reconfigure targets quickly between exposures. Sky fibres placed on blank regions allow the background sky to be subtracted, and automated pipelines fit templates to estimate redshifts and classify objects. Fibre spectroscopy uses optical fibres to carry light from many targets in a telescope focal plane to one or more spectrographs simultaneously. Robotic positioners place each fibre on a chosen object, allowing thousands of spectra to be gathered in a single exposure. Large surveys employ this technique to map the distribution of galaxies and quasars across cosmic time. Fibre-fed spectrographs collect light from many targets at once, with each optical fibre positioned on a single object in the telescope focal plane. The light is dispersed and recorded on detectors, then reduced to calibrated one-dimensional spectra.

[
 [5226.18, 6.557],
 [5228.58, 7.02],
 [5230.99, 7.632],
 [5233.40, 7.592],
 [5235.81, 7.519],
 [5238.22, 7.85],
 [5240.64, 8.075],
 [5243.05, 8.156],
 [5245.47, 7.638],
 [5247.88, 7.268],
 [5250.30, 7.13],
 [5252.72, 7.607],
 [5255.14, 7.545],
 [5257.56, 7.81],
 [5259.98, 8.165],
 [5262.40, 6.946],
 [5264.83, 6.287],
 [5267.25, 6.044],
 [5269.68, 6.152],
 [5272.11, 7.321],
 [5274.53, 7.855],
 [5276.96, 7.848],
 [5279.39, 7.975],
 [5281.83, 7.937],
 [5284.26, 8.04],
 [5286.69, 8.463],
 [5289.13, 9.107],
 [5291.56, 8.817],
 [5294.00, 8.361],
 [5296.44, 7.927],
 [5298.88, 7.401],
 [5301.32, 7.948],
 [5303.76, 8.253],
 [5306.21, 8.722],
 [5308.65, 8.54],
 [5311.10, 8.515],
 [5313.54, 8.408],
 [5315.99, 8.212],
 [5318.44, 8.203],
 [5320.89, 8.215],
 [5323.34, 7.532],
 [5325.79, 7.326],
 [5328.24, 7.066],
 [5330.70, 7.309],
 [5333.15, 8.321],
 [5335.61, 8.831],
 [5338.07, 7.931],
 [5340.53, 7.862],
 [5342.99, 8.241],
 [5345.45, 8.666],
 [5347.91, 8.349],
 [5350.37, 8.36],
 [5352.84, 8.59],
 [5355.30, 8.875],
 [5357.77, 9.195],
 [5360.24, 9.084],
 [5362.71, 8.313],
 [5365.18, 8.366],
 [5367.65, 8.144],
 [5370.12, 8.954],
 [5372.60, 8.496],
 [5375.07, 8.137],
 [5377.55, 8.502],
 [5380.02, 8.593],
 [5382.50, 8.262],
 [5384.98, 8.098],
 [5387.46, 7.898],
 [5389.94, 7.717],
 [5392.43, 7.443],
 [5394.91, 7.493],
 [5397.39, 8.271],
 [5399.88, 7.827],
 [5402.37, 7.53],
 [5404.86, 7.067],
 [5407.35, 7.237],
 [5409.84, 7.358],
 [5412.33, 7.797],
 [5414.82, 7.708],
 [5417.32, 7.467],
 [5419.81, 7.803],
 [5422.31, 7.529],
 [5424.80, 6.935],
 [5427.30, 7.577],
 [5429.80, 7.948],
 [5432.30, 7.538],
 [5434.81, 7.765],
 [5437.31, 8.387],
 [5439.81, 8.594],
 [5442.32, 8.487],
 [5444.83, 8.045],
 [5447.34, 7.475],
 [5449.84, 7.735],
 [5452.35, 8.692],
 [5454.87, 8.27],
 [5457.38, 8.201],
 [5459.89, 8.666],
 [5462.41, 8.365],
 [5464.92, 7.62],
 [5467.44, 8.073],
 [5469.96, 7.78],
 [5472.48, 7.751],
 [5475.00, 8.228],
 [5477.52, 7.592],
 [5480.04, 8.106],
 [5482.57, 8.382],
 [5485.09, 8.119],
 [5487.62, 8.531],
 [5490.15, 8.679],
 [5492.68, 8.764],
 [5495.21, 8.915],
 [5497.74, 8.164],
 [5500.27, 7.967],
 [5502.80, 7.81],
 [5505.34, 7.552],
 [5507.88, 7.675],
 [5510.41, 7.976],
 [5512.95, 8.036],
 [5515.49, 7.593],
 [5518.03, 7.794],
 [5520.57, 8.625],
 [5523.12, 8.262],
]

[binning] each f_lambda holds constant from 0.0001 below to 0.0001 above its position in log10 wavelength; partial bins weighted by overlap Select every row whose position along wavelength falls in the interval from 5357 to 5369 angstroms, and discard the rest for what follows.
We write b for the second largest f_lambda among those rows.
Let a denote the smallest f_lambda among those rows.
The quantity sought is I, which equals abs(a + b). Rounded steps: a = 8.144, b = 9.084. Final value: 17.2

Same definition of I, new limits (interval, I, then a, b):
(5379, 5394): 15.7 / 7.443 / 8.262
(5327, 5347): 15.7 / 7.066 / 8.666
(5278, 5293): 16.8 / 7.937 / 8.817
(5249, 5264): 14.8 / 6.946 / 7.81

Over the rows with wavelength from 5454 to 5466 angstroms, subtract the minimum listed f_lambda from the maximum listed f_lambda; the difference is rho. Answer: 1.05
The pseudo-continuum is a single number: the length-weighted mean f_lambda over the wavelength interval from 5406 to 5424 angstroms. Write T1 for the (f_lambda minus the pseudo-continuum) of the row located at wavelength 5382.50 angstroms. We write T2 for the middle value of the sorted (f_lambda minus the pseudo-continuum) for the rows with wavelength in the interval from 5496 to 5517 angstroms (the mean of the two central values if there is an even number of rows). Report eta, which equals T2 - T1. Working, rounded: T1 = 0.72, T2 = 0.3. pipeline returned -0.37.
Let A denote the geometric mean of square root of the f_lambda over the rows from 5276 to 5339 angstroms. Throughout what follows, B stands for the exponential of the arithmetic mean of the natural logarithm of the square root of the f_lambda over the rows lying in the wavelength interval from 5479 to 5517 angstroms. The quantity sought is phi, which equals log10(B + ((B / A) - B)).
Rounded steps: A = 2.85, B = 2.85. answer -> 0.001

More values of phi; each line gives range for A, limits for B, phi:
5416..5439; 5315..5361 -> 0.015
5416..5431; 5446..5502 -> 0.018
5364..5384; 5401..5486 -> -0.015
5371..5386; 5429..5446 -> -0.006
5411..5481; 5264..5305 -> -0.006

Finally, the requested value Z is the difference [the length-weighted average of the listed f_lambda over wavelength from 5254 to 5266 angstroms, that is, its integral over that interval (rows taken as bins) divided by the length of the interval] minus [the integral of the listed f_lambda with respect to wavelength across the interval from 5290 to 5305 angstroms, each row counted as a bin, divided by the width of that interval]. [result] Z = -0.8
